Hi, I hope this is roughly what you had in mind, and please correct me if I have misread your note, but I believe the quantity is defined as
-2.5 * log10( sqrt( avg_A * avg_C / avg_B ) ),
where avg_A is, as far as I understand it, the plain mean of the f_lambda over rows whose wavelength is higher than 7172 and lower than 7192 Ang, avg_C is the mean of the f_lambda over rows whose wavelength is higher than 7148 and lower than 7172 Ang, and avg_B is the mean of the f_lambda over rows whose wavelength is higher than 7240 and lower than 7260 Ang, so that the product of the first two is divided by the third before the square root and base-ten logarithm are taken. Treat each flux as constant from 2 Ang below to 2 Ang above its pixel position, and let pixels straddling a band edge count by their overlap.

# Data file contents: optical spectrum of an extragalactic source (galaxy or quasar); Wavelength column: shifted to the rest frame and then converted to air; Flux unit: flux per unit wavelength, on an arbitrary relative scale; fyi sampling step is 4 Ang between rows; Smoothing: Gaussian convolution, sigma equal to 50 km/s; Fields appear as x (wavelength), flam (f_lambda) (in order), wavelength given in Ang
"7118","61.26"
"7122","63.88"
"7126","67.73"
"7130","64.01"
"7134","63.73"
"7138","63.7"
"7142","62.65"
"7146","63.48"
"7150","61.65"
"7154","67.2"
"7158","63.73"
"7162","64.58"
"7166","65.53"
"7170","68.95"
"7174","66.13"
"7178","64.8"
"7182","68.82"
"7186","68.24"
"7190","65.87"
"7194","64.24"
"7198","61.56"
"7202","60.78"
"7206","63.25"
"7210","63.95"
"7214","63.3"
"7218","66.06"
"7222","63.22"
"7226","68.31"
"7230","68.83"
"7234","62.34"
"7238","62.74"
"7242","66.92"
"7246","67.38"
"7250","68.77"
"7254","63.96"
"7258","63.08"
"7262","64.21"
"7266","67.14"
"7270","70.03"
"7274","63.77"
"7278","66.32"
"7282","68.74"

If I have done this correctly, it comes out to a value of -2.27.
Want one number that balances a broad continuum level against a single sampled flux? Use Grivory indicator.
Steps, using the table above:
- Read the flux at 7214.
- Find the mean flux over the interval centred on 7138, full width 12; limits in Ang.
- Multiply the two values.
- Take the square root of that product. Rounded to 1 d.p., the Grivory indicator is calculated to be 63.3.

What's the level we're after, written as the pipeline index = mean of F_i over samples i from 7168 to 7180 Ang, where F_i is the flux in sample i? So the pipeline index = 66.6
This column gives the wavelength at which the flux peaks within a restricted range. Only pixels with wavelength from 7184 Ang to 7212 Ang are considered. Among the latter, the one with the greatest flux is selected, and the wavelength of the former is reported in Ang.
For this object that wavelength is 7186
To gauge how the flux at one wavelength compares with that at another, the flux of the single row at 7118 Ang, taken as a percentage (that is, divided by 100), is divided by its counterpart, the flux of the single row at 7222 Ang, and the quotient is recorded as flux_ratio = 0.0097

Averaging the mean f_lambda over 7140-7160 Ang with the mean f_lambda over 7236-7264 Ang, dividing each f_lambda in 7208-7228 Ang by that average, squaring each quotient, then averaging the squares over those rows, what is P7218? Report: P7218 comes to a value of 1.015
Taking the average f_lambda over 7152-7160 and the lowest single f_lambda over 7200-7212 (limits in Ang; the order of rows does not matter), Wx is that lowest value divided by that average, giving 0.93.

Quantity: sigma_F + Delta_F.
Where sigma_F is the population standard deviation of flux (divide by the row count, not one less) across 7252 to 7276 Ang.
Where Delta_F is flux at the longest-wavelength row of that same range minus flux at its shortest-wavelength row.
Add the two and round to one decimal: 2.3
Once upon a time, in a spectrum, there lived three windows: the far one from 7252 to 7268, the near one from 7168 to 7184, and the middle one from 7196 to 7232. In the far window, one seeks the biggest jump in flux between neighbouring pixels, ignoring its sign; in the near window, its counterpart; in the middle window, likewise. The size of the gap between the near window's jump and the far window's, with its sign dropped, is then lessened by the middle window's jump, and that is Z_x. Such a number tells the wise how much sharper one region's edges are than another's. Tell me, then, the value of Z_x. -4.0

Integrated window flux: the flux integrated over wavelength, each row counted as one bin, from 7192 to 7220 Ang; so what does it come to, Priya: 1773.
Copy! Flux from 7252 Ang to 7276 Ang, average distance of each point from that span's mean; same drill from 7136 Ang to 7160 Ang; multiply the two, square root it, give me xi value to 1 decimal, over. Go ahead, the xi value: 1.6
